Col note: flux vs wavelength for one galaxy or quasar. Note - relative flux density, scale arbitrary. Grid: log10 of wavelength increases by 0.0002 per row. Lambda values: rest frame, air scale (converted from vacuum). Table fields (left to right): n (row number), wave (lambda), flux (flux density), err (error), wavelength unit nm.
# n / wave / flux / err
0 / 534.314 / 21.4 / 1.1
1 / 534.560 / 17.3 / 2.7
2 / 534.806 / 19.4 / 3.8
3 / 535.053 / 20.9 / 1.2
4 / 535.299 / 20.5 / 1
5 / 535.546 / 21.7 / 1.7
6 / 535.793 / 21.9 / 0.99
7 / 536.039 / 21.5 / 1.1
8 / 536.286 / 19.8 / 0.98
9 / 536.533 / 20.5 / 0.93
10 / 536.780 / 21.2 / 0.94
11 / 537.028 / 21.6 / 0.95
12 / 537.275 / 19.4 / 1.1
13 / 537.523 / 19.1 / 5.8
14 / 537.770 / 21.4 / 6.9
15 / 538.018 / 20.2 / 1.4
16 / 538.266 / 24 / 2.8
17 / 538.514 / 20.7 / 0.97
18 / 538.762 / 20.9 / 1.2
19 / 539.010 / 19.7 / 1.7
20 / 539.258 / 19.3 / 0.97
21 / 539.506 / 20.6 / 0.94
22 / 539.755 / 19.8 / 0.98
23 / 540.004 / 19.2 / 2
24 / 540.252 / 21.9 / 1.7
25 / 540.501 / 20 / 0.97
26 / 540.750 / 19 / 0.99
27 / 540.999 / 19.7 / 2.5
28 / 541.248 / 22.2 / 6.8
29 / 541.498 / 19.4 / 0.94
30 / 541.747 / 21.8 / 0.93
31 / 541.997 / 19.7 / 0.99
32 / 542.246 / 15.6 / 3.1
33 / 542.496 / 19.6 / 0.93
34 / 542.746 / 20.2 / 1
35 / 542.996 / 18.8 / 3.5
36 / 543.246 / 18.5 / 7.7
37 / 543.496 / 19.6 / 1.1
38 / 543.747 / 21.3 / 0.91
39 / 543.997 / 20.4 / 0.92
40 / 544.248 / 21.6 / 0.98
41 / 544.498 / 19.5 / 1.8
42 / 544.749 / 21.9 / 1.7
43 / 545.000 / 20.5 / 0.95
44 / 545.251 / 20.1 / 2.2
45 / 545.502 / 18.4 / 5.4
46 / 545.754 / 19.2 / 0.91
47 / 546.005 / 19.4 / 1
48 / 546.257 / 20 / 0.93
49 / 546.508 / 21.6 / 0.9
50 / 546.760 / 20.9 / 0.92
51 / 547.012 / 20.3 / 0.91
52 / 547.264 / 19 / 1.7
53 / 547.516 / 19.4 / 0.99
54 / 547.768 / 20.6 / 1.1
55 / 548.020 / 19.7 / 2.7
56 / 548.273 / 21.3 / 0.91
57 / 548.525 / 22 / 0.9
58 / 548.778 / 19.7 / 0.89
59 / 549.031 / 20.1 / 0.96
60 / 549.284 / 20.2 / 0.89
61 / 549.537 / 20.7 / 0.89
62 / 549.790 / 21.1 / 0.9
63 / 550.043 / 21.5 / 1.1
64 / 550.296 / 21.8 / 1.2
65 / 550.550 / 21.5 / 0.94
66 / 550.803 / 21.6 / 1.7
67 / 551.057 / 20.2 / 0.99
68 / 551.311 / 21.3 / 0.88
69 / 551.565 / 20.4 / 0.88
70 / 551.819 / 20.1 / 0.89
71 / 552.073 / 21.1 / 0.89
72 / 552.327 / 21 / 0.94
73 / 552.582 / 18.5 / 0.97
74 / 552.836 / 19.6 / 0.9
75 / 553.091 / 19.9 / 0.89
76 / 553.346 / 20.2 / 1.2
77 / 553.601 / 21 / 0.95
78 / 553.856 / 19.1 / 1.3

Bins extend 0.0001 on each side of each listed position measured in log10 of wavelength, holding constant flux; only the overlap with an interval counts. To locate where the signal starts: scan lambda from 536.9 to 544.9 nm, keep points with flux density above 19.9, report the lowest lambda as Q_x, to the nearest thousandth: 537.028 nm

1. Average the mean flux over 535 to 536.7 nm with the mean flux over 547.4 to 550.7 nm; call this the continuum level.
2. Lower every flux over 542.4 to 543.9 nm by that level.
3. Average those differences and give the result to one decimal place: -1.2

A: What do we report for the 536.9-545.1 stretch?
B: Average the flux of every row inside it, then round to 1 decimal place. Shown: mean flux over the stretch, 20.2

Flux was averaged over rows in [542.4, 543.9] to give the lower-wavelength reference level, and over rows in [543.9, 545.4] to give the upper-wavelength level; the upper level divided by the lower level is 1.05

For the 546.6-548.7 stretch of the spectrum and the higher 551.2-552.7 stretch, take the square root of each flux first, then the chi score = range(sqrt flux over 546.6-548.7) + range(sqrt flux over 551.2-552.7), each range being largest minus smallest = 0.65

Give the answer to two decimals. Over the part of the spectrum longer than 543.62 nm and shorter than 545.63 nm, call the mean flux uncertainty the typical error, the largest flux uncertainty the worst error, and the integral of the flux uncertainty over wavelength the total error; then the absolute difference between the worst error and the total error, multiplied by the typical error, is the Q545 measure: 3.10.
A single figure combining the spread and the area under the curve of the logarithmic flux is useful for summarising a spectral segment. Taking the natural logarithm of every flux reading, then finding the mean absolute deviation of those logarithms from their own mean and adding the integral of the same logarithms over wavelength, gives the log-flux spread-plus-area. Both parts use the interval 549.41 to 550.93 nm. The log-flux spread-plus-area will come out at 4.67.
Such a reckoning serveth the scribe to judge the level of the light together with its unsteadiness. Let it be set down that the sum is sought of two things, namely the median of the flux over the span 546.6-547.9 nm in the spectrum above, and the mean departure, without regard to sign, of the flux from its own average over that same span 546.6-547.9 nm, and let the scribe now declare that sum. 21.0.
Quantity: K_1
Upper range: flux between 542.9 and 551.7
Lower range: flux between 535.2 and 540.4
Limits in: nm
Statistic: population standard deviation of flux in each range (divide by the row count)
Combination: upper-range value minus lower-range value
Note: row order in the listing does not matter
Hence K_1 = -0.16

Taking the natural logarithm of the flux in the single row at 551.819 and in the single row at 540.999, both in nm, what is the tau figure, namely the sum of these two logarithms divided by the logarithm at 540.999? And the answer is 2.01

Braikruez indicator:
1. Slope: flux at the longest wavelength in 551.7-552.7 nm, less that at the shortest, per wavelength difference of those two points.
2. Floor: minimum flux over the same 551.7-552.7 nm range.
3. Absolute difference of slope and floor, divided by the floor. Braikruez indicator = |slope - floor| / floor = 1.11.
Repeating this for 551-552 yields 1.01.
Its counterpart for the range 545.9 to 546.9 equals 0.90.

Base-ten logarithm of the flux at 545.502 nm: 1.265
